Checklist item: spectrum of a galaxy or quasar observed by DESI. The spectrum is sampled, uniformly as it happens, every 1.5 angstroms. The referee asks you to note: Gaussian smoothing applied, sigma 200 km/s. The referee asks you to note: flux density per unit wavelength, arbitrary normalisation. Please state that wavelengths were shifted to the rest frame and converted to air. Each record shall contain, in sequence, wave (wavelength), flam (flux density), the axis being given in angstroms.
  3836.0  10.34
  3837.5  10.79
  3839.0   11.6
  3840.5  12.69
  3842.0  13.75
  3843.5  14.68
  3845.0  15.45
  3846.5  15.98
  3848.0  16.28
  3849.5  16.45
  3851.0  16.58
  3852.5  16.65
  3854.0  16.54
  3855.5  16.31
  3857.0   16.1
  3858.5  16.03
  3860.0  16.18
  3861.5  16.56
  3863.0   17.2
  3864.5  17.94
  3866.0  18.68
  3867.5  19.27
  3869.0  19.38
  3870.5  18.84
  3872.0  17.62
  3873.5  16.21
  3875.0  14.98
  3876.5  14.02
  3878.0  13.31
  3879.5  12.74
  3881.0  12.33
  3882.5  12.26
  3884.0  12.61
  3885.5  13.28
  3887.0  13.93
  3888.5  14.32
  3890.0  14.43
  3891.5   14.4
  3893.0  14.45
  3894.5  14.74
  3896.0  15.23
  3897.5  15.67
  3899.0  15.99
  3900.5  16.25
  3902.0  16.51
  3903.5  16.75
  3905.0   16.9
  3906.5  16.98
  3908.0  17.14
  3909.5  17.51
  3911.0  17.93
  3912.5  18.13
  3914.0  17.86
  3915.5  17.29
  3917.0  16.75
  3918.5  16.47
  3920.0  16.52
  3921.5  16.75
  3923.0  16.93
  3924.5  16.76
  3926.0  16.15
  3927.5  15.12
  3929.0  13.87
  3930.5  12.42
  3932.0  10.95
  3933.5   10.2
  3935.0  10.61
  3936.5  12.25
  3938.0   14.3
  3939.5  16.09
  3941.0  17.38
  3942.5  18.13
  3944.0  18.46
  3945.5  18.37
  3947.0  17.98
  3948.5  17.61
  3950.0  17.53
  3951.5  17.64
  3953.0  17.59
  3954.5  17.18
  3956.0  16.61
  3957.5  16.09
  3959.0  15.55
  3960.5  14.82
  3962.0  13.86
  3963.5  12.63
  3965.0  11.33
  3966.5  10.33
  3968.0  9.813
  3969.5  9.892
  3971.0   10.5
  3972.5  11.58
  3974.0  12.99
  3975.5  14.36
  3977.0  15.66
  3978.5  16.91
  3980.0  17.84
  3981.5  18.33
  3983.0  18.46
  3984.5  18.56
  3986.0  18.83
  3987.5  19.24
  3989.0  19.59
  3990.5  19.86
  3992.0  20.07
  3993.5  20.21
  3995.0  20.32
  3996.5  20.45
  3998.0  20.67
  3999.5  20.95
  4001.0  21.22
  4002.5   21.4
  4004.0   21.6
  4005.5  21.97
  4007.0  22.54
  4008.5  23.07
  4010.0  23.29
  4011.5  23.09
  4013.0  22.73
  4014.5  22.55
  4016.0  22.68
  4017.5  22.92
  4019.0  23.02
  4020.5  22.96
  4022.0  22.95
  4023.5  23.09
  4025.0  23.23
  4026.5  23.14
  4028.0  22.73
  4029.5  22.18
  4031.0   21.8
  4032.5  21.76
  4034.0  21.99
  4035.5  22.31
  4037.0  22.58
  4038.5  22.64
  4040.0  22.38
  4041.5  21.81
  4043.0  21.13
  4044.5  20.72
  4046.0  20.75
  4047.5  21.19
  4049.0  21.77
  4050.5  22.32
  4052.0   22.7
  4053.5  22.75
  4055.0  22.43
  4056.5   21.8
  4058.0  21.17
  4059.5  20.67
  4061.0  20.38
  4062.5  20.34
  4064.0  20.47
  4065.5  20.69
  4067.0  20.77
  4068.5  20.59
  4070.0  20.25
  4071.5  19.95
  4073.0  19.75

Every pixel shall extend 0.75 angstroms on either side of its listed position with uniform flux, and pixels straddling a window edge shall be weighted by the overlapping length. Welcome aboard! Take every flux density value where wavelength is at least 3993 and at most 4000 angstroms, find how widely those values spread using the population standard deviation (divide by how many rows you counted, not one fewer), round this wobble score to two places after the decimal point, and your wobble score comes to 0.26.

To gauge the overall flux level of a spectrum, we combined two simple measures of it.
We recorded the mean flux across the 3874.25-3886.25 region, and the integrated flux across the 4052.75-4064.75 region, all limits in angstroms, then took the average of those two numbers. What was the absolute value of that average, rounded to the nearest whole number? 134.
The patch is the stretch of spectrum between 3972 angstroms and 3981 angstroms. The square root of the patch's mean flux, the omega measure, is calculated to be 3.9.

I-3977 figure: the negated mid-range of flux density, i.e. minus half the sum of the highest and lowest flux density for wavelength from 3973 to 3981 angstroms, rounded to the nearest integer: -15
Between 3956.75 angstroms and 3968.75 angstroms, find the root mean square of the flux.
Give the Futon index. 13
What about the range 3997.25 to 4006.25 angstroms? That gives 21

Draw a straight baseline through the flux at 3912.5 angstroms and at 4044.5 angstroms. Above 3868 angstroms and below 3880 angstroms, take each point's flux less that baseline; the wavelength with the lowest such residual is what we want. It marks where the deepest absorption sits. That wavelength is 3879.5 angstroms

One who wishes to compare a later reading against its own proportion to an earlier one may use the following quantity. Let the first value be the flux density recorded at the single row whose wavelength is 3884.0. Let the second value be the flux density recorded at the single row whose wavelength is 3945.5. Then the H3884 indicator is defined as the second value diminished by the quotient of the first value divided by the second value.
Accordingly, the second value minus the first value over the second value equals 17.7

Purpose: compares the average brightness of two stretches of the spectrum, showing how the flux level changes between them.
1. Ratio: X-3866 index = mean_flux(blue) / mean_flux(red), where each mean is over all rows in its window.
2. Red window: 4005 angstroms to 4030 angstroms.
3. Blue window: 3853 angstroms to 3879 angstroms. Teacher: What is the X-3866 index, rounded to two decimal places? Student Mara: 0.73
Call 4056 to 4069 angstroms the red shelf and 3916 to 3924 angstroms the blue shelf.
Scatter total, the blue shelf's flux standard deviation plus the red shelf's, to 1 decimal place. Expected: 0.6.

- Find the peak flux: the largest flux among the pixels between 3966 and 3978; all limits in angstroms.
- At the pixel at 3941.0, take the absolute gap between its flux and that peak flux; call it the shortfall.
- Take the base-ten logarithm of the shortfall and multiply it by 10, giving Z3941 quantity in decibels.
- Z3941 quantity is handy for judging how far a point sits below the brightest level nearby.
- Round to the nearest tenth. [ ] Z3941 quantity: 2.4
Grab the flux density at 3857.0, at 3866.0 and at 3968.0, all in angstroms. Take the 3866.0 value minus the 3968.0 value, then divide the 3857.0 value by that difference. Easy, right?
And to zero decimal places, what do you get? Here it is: 2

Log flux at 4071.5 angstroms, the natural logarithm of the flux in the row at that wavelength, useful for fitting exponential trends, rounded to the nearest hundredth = 2.99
